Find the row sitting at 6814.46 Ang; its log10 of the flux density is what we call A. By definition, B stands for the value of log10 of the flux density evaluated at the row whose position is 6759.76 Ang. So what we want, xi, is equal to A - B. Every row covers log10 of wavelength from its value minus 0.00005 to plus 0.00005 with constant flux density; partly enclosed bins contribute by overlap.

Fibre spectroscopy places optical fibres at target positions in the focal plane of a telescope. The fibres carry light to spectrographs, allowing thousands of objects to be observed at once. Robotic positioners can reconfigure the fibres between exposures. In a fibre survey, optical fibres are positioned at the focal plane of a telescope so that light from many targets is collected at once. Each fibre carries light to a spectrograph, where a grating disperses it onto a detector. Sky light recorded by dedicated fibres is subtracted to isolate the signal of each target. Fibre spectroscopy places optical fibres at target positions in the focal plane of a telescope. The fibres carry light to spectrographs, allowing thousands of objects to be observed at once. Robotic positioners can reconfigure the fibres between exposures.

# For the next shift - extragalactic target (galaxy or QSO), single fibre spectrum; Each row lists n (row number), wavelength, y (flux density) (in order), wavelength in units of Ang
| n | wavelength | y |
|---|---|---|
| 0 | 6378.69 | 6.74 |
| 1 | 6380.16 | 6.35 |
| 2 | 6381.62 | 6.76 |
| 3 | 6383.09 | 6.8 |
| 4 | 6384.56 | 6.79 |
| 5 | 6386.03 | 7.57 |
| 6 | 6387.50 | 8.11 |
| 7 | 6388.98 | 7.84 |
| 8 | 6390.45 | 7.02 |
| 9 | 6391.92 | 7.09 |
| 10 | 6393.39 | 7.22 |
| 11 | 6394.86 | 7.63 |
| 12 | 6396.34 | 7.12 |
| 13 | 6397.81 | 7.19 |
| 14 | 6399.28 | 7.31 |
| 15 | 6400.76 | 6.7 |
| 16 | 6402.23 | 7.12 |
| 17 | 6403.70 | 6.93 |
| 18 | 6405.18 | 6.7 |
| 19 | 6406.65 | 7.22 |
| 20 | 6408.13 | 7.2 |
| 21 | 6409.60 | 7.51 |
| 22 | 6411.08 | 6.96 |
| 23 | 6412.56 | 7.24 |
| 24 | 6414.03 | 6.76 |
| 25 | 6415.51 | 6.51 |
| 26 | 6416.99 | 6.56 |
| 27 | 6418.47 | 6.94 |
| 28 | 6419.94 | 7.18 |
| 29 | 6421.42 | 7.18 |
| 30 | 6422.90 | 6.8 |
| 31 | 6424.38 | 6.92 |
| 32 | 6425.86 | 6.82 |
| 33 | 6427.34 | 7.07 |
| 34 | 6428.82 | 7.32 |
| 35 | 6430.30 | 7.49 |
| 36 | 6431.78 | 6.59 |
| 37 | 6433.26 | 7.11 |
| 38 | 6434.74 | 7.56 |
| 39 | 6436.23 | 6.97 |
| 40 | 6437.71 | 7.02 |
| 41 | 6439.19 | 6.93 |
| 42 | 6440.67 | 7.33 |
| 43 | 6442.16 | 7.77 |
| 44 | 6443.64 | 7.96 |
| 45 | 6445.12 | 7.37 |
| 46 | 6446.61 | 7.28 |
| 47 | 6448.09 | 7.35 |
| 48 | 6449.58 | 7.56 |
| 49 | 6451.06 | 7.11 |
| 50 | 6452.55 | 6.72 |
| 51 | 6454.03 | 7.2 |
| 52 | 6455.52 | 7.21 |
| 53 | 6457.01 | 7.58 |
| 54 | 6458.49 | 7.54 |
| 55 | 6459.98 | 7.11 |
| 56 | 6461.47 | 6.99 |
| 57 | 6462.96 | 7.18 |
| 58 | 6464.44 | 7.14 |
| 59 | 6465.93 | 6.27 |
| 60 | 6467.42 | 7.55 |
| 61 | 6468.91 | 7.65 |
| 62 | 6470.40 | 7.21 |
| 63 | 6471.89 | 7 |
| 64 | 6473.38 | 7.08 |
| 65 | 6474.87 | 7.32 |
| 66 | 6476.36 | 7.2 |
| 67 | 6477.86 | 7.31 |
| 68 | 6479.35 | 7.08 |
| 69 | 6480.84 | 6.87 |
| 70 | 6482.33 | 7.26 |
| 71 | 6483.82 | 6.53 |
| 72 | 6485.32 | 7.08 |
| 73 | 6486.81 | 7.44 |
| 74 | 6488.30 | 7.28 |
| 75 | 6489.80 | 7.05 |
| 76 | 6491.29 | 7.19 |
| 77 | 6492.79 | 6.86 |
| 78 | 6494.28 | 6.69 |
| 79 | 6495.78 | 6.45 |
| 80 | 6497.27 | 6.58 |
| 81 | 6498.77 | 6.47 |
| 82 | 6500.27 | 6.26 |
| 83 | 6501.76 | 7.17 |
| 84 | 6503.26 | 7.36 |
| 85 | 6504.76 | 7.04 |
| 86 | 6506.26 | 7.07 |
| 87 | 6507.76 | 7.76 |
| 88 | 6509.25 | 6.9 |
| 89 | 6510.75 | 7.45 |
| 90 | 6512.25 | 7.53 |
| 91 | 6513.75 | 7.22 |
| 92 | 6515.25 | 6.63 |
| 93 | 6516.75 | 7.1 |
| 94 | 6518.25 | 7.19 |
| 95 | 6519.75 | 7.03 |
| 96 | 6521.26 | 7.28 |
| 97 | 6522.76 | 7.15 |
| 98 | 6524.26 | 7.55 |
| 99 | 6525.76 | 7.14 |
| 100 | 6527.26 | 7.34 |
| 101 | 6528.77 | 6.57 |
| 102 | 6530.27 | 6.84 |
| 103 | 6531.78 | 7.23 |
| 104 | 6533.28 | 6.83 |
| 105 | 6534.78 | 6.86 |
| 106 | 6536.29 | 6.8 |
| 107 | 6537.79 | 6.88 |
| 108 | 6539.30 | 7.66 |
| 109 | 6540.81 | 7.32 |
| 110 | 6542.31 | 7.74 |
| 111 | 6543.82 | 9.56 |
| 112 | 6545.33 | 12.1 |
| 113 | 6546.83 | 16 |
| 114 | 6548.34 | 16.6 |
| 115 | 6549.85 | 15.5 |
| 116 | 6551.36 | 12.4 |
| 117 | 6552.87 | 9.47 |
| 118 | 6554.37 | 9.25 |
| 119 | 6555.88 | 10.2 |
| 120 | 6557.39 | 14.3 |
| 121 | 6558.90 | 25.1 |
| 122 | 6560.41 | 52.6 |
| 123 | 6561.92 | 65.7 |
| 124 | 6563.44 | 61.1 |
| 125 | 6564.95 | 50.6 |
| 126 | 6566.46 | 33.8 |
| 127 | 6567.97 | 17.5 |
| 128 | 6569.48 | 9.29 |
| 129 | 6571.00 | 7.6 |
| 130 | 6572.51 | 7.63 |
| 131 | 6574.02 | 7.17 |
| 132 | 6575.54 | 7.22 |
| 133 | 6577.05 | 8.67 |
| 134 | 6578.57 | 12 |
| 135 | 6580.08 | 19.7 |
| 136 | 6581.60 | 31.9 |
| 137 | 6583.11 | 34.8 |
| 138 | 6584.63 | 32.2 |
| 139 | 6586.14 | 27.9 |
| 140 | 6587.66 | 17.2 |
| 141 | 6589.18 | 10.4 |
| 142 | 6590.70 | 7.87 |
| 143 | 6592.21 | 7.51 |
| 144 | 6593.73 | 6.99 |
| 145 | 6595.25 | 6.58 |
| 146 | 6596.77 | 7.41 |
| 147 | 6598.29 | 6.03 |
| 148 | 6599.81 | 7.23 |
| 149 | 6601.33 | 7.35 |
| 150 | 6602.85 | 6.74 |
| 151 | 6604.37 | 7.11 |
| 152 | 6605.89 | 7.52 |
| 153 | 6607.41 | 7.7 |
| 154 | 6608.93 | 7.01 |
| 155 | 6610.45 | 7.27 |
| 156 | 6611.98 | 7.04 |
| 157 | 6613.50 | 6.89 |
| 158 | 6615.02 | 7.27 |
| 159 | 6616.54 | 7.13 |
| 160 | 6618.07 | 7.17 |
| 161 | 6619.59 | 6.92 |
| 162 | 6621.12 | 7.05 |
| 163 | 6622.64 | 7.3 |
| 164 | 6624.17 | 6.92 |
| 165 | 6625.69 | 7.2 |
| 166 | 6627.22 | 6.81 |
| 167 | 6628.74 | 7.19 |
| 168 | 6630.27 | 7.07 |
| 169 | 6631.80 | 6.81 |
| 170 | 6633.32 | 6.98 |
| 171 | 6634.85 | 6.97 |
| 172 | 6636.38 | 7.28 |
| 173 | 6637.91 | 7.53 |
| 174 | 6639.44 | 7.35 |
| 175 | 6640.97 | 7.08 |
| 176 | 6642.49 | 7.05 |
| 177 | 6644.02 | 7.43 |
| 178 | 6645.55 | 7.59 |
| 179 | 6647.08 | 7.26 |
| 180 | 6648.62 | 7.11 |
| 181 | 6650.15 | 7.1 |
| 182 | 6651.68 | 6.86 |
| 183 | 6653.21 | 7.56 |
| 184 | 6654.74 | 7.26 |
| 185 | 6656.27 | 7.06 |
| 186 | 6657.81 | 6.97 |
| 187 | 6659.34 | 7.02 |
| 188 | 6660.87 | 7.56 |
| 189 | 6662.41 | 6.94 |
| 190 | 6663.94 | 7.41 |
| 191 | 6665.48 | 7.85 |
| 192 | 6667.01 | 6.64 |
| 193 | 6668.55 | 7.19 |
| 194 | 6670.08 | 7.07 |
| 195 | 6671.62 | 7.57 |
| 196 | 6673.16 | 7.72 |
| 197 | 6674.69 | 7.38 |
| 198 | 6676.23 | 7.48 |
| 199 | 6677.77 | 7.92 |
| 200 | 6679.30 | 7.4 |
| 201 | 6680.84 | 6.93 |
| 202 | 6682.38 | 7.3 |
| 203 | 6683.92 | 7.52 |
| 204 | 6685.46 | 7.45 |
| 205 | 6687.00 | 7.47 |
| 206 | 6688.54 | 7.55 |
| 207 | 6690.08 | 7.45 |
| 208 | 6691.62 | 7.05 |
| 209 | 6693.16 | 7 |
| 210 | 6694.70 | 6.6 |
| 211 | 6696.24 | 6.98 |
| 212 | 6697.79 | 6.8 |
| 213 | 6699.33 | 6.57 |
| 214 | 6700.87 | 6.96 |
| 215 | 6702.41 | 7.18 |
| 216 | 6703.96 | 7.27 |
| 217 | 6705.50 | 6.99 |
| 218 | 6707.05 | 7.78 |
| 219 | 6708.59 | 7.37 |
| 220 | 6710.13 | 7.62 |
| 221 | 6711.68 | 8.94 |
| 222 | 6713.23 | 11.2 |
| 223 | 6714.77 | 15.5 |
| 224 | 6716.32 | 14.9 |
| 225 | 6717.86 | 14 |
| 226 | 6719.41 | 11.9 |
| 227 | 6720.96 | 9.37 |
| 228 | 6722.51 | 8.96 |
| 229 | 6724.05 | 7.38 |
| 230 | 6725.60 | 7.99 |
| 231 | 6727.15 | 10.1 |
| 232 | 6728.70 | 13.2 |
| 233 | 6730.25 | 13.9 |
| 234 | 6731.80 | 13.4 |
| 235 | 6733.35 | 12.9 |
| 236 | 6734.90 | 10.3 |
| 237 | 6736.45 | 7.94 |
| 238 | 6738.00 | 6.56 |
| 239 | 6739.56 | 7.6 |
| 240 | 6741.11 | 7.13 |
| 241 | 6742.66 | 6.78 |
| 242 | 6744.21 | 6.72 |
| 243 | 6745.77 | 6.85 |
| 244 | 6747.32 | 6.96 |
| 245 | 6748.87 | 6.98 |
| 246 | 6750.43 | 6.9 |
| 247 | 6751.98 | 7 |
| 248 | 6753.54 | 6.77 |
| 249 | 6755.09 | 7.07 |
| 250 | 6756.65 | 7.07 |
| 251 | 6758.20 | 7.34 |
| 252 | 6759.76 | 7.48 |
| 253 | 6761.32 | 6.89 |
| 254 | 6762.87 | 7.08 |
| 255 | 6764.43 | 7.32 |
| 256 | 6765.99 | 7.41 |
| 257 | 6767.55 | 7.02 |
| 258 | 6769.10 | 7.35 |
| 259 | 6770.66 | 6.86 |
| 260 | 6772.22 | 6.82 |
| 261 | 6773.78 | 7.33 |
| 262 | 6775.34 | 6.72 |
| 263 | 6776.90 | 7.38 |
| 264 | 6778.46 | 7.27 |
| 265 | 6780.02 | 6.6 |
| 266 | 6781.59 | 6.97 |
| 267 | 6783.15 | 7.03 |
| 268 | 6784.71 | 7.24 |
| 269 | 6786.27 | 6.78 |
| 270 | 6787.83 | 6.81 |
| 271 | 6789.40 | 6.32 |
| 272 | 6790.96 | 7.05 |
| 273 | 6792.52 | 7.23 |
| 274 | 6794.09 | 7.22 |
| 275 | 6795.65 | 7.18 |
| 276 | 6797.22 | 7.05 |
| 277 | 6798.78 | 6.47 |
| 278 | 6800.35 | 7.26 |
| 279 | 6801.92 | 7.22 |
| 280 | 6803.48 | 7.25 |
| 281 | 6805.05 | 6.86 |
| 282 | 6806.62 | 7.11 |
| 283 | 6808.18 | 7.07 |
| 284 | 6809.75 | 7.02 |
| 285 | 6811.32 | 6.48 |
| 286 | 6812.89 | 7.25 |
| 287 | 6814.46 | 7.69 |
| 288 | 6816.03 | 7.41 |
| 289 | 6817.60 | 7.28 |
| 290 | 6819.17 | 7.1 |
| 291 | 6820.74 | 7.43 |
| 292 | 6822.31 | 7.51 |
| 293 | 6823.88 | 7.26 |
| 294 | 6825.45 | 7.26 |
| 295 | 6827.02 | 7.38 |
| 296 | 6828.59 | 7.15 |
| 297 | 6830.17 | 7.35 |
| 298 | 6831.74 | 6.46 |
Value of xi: 0.012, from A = 0.89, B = 0.87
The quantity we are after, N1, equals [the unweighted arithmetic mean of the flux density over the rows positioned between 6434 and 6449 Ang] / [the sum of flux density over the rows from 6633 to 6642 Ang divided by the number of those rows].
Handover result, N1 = 1.02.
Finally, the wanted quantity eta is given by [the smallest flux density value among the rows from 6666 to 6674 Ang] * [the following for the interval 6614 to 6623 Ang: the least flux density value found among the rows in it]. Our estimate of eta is 45.9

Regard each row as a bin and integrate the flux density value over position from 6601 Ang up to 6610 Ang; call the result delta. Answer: 65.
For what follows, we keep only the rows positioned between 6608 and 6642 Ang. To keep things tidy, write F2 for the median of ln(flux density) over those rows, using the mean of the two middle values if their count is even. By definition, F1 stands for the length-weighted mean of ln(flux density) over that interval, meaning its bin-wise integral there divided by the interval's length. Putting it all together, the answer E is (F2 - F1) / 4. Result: -0.0010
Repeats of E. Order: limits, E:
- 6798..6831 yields 0.0027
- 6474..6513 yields 0.0015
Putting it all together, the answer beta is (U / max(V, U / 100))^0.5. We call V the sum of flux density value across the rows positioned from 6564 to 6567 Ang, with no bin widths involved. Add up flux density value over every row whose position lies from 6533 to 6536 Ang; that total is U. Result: 0.40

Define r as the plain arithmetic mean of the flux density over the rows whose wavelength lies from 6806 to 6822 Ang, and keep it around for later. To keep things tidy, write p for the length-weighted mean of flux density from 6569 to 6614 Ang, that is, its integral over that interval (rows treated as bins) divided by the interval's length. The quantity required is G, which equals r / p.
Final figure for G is 0.62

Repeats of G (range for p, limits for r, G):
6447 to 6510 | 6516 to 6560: 1.36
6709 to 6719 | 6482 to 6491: 0.60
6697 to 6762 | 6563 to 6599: 2.09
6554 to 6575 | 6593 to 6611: 0.27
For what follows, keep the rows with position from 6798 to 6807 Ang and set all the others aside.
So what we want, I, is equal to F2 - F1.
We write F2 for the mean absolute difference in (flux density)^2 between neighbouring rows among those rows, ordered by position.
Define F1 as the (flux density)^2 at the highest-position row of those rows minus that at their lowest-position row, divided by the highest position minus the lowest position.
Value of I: 3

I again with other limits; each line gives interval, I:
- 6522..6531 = 6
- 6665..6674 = 8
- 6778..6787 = 6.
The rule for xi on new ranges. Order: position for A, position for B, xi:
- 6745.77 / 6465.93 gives 0.038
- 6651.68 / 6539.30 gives -0.048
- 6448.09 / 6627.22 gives 0.033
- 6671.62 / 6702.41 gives 0.023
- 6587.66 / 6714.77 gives 0.045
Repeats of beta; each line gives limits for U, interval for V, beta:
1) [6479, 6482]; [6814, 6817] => 0.96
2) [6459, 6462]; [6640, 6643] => 1.00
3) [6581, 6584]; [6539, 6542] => 2.11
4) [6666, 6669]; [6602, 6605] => 1.00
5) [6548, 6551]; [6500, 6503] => 1.55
